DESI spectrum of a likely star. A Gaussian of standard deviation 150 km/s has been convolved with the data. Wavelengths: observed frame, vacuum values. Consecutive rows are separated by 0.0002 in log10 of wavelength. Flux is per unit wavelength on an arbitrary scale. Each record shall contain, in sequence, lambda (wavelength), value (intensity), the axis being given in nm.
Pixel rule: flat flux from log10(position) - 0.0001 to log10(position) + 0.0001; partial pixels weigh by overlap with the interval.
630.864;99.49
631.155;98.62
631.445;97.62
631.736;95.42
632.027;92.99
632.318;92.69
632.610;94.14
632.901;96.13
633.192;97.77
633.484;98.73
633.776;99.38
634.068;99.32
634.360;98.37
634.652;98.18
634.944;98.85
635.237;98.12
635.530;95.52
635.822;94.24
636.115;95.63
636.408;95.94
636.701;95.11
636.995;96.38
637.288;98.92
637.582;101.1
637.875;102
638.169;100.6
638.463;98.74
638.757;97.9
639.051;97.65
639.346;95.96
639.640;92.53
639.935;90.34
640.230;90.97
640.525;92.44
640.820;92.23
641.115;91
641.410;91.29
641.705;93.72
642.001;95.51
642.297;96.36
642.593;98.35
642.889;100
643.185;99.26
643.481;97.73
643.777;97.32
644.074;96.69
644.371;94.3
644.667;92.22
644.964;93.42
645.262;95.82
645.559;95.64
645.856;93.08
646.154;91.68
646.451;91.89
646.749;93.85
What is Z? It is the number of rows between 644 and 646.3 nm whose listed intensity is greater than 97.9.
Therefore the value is 0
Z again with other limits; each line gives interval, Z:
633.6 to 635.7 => 6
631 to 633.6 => 2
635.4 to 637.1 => 0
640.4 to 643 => 2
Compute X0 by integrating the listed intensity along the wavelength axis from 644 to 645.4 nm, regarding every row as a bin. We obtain 132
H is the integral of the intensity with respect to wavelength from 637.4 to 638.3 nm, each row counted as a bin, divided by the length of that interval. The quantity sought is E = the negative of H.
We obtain -101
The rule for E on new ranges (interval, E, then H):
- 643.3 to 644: -98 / 98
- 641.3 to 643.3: -96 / 96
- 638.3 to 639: -98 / 98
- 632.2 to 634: -97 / 97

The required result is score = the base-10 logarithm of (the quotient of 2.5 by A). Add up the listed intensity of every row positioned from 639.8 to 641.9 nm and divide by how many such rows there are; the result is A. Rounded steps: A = 91.7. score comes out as -1.56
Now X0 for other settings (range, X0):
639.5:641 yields 137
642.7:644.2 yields 147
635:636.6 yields 154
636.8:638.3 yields 149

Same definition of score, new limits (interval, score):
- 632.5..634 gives -1.59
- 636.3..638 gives -1.59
